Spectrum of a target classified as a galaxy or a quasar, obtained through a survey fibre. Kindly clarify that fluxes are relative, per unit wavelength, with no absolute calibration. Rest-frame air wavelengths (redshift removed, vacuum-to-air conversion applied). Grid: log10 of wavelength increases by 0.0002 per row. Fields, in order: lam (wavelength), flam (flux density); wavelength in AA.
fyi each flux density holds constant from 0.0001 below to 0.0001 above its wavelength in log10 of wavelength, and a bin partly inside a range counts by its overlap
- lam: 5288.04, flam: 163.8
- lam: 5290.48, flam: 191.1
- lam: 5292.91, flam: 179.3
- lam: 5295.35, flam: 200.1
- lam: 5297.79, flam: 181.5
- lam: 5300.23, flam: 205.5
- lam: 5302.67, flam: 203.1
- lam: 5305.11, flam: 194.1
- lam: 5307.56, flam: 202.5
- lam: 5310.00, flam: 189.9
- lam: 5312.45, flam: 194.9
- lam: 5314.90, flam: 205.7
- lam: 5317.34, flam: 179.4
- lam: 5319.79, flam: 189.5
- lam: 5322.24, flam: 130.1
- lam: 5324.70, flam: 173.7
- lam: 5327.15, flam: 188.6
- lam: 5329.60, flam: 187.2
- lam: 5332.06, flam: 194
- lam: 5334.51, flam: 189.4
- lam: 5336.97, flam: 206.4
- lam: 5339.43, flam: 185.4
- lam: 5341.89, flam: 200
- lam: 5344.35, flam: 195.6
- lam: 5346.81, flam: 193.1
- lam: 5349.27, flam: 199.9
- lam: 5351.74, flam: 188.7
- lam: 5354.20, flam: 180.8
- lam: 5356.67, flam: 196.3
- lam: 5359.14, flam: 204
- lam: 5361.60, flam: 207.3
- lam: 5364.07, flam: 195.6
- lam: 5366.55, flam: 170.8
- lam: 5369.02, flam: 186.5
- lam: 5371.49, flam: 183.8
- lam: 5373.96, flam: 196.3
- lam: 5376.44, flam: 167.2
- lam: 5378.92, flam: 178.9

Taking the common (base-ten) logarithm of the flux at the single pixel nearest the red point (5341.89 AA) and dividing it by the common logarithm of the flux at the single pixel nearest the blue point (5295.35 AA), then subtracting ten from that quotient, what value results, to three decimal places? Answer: -9.000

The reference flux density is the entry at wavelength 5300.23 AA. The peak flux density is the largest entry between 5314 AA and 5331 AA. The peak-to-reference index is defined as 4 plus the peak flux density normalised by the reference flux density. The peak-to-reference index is 5.00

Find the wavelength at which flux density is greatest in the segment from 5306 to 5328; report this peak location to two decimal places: 5314.90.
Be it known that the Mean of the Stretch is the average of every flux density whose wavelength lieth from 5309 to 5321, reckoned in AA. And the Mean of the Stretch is 191.9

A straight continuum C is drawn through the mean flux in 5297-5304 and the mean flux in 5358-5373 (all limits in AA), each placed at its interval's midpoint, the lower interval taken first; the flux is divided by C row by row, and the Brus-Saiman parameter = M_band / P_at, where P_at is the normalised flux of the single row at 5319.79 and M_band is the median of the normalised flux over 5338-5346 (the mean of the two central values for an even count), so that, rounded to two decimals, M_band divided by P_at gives 1.04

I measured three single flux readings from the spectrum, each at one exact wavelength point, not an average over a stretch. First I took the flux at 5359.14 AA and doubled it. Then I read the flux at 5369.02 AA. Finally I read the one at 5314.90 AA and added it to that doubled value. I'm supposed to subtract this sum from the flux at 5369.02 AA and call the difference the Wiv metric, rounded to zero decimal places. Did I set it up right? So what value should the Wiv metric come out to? -427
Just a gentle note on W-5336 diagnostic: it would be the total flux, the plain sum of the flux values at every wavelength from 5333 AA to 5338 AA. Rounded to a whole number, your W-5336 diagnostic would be 396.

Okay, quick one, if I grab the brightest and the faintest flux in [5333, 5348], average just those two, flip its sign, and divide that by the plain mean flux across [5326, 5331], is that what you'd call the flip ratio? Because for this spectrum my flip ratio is -1.04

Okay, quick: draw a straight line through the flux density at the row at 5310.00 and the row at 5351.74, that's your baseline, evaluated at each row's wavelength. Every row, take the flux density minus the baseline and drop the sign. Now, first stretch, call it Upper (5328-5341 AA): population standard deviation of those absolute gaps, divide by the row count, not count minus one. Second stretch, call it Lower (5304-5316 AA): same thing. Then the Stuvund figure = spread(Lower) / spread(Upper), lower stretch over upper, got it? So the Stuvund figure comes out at 0.97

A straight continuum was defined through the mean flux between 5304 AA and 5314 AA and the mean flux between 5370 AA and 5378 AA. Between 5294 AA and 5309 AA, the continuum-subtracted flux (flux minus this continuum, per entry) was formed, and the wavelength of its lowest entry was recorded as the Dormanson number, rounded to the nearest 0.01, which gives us 5297.79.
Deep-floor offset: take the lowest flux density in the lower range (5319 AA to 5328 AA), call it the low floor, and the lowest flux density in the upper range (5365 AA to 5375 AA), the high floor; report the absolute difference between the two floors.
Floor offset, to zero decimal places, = 41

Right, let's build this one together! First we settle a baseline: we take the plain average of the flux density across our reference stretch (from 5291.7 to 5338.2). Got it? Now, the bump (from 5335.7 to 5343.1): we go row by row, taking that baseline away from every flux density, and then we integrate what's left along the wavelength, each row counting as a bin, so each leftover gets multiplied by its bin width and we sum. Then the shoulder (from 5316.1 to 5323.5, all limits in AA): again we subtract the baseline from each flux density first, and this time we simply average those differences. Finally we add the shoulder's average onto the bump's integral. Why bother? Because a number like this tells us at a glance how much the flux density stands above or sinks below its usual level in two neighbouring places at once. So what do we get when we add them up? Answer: 37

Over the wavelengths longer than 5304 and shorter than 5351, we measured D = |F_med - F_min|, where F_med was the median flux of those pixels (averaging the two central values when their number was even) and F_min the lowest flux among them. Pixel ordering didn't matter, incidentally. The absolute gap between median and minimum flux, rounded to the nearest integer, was 63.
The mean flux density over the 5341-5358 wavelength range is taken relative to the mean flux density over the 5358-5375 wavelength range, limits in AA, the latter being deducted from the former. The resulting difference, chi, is 1.4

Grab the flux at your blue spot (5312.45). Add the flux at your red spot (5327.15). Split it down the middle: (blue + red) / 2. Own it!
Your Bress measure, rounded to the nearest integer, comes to 192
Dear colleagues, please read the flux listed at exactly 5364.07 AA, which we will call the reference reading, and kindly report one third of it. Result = 65.2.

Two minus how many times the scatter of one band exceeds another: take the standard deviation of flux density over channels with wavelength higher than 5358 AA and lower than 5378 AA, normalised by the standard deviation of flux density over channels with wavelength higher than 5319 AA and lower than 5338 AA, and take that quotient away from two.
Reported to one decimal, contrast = 1.4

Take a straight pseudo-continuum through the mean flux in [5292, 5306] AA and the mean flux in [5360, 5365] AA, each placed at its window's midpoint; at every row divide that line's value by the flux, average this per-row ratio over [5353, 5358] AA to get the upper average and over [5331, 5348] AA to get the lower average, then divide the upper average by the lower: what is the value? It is 1.04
